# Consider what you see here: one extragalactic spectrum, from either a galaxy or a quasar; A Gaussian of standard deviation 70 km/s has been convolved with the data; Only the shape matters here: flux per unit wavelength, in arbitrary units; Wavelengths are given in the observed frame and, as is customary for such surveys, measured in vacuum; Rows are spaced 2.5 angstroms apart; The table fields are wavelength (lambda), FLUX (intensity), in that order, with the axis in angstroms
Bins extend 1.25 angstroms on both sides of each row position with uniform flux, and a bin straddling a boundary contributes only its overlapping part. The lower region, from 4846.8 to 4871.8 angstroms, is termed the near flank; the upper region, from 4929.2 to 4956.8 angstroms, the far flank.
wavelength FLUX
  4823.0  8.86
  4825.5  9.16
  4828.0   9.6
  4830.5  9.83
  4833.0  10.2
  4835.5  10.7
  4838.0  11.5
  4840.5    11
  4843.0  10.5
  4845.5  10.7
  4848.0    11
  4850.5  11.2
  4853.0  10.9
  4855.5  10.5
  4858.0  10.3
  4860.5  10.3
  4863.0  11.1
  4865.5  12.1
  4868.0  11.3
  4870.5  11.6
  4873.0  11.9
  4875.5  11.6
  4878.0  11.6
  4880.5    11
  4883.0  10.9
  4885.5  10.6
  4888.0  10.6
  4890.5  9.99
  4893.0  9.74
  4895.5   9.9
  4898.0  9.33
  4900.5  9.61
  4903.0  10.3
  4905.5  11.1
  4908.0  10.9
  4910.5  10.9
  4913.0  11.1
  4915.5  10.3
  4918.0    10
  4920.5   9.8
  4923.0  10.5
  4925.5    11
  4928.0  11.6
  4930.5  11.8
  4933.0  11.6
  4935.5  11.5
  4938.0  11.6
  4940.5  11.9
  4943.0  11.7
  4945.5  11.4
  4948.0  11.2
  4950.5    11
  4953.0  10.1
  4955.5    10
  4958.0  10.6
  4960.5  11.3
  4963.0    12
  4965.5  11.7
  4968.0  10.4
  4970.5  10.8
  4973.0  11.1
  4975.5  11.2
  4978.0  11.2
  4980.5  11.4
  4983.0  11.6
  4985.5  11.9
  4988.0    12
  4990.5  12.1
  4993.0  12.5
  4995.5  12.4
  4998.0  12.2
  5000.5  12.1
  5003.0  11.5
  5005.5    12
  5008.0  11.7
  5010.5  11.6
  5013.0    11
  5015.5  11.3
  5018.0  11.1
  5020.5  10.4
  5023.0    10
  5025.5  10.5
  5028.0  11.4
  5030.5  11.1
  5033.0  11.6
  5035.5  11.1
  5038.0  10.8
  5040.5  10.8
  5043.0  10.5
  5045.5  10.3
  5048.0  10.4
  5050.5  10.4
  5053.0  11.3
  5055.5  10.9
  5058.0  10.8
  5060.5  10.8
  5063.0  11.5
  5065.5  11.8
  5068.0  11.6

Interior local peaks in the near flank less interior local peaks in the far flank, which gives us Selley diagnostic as 1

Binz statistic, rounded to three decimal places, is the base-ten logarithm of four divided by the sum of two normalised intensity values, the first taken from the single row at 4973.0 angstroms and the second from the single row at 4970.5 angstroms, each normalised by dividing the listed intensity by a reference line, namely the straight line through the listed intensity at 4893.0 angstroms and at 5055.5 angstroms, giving 0.275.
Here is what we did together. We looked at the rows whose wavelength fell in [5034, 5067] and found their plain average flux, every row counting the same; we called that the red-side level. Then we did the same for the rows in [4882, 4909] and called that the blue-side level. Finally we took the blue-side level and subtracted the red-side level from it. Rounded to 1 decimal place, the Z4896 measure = -0.6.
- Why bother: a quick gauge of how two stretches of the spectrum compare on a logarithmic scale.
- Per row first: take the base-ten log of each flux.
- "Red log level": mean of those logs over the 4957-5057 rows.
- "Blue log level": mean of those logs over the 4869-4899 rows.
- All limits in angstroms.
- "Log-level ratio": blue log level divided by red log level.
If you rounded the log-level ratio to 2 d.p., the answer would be 0.98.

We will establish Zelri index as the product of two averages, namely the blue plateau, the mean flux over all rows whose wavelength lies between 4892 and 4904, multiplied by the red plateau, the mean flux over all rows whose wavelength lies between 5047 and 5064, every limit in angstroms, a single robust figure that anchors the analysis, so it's 106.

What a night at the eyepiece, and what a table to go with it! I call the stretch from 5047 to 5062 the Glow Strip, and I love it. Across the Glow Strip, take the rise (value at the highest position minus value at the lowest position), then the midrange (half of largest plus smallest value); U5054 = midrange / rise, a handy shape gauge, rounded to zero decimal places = 27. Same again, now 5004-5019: -13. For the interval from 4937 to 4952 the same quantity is -19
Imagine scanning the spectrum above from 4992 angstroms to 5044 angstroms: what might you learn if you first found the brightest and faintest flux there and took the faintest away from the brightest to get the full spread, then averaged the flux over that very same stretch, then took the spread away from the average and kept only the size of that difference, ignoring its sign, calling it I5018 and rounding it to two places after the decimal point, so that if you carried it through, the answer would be 8.81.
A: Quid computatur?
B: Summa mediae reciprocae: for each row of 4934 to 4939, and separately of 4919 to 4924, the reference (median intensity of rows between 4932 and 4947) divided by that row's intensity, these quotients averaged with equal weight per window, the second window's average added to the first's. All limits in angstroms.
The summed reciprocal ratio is 2.15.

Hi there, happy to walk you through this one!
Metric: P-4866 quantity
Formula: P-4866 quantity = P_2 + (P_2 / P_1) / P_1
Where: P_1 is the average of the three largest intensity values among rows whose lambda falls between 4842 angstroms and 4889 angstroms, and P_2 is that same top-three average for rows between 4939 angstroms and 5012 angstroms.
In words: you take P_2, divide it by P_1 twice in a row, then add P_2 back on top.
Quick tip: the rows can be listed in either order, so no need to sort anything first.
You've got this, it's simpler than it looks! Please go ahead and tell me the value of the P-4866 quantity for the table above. 12.5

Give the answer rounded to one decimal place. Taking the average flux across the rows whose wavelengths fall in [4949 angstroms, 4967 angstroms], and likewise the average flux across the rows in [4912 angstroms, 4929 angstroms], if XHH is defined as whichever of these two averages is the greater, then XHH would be 11.0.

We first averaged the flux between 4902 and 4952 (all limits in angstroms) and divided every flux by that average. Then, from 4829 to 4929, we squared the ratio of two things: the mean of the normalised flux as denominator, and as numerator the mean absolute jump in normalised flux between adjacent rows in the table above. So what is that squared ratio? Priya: 0.0014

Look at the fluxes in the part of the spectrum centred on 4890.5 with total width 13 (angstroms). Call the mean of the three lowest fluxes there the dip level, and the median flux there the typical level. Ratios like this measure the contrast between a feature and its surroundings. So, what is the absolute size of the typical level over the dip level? 1.011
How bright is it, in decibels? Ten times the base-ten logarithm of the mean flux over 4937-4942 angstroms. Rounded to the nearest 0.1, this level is 10.7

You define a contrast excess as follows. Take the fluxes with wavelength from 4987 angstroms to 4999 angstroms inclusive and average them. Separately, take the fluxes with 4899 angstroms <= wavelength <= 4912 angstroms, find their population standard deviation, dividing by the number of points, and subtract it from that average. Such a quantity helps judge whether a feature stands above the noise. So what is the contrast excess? 11.7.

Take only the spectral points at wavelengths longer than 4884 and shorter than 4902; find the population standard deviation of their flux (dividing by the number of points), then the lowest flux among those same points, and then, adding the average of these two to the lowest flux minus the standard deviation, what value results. 13.8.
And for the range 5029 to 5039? 16.1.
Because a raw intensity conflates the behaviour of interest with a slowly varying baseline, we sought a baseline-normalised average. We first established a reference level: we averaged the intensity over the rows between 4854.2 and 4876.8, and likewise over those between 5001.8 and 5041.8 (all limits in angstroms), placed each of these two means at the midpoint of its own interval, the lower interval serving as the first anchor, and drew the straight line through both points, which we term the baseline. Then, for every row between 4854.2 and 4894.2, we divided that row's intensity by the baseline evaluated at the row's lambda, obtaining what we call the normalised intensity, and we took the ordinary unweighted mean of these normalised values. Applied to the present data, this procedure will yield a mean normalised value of 0.979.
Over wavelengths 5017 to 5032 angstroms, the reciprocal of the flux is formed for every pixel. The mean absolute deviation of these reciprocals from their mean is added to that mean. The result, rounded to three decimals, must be 0.097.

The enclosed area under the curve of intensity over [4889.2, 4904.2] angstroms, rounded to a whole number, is 147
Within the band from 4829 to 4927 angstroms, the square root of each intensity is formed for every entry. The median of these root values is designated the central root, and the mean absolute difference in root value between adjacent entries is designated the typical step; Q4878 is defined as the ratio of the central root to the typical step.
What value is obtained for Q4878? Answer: 54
